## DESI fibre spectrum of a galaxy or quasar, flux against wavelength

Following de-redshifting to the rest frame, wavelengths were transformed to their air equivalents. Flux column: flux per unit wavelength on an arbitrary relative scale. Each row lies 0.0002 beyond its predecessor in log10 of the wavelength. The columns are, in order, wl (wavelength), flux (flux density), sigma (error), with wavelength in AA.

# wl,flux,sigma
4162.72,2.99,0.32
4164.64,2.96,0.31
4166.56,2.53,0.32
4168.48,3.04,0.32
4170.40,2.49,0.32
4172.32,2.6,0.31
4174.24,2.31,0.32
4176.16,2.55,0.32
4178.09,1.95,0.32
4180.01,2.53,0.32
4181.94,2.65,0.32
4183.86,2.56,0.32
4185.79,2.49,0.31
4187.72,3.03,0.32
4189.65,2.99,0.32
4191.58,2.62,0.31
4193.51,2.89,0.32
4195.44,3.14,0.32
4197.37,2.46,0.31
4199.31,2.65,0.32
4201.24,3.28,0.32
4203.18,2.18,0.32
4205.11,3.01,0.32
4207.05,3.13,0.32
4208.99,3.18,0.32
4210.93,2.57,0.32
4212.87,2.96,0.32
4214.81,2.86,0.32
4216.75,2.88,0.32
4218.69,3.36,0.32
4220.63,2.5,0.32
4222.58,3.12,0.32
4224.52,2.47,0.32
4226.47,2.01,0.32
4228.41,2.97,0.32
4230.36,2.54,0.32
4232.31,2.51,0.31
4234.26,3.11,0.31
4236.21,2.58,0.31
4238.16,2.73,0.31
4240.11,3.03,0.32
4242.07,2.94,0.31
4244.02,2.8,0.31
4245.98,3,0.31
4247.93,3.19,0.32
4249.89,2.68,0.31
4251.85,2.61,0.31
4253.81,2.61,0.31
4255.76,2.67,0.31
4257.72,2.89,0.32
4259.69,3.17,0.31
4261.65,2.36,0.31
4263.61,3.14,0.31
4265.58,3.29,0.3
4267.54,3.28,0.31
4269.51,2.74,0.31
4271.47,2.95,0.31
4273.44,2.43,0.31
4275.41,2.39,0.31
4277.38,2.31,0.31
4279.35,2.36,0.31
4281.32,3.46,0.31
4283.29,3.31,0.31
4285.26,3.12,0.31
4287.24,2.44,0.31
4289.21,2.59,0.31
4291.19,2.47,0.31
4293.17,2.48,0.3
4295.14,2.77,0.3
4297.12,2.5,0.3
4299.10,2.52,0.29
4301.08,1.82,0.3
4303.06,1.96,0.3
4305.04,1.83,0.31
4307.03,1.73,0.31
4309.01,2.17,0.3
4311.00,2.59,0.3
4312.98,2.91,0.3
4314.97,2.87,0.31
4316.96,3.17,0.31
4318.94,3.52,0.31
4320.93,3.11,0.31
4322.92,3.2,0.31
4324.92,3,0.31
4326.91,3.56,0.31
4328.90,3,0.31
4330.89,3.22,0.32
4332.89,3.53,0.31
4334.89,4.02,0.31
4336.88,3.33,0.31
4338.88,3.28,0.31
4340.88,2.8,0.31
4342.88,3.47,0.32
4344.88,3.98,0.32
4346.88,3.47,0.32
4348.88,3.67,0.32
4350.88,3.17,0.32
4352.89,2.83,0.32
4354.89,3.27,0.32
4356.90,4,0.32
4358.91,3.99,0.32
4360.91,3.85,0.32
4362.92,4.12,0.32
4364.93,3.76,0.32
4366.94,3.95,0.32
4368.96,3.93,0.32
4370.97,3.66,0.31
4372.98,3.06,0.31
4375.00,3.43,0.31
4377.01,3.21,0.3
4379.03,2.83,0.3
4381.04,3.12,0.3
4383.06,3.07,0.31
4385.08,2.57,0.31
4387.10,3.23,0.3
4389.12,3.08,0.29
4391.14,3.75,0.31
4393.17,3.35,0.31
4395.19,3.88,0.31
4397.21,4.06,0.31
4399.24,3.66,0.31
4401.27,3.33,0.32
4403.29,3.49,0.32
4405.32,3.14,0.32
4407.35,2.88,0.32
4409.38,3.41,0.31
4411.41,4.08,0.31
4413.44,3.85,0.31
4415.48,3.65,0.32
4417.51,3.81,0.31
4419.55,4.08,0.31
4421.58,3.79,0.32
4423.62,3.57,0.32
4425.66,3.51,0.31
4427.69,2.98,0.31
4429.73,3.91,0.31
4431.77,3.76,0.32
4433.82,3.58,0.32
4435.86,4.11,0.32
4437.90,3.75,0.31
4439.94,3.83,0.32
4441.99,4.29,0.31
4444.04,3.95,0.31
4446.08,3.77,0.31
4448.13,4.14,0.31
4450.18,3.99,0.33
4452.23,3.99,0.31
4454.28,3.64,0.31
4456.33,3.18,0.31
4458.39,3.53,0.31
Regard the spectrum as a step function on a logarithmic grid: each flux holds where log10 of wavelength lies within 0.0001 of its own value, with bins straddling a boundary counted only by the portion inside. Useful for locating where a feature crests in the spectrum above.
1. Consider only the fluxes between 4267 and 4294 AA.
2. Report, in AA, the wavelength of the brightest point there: 4281.32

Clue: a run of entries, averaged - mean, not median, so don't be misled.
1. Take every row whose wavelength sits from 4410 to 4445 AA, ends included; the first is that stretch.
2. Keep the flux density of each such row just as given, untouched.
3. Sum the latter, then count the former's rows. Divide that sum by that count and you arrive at 3.8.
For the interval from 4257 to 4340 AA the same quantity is 2.8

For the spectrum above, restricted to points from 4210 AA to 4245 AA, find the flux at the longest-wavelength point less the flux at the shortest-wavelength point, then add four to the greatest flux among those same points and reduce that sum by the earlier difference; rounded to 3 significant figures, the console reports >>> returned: 7.13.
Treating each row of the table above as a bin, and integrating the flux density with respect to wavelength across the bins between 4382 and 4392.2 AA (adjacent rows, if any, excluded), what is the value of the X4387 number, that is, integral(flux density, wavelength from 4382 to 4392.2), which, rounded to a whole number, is 32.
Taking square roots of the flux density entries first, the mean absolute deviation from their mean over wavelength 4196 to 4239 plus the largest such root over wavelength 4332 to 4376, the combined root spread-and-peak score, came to 2.12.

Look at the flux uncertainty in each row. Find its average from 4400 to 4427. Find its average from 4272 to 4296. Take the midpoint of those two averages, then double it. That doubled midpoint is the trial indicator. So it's 0.6237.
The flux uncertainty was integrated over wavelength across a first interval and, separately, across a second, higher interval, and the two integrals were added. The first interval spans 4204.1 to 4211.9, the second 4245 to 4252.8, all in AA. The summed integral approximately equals 4.93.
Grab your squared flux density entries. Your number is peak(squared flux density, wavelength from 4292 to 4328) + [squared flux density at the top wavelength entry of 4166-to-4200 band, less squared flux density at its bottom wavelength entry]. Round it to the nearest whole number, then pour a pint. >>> 13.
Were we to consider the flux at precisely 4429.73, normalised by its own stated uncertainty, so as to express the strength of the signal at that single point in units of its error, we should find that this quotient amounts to 12.6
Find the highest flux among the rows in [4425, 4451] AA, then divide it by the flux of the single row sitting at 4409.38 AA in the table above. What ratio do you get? 1.26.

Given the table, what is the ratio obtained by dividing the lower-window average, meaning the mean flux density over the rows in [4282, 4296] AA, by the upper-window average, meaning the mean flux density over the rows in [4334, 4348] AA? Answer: 0.79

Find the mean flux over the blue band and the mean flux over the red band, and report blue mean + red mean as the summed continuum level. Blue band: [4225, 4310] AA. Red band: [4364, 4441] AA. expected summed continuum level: 6.19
